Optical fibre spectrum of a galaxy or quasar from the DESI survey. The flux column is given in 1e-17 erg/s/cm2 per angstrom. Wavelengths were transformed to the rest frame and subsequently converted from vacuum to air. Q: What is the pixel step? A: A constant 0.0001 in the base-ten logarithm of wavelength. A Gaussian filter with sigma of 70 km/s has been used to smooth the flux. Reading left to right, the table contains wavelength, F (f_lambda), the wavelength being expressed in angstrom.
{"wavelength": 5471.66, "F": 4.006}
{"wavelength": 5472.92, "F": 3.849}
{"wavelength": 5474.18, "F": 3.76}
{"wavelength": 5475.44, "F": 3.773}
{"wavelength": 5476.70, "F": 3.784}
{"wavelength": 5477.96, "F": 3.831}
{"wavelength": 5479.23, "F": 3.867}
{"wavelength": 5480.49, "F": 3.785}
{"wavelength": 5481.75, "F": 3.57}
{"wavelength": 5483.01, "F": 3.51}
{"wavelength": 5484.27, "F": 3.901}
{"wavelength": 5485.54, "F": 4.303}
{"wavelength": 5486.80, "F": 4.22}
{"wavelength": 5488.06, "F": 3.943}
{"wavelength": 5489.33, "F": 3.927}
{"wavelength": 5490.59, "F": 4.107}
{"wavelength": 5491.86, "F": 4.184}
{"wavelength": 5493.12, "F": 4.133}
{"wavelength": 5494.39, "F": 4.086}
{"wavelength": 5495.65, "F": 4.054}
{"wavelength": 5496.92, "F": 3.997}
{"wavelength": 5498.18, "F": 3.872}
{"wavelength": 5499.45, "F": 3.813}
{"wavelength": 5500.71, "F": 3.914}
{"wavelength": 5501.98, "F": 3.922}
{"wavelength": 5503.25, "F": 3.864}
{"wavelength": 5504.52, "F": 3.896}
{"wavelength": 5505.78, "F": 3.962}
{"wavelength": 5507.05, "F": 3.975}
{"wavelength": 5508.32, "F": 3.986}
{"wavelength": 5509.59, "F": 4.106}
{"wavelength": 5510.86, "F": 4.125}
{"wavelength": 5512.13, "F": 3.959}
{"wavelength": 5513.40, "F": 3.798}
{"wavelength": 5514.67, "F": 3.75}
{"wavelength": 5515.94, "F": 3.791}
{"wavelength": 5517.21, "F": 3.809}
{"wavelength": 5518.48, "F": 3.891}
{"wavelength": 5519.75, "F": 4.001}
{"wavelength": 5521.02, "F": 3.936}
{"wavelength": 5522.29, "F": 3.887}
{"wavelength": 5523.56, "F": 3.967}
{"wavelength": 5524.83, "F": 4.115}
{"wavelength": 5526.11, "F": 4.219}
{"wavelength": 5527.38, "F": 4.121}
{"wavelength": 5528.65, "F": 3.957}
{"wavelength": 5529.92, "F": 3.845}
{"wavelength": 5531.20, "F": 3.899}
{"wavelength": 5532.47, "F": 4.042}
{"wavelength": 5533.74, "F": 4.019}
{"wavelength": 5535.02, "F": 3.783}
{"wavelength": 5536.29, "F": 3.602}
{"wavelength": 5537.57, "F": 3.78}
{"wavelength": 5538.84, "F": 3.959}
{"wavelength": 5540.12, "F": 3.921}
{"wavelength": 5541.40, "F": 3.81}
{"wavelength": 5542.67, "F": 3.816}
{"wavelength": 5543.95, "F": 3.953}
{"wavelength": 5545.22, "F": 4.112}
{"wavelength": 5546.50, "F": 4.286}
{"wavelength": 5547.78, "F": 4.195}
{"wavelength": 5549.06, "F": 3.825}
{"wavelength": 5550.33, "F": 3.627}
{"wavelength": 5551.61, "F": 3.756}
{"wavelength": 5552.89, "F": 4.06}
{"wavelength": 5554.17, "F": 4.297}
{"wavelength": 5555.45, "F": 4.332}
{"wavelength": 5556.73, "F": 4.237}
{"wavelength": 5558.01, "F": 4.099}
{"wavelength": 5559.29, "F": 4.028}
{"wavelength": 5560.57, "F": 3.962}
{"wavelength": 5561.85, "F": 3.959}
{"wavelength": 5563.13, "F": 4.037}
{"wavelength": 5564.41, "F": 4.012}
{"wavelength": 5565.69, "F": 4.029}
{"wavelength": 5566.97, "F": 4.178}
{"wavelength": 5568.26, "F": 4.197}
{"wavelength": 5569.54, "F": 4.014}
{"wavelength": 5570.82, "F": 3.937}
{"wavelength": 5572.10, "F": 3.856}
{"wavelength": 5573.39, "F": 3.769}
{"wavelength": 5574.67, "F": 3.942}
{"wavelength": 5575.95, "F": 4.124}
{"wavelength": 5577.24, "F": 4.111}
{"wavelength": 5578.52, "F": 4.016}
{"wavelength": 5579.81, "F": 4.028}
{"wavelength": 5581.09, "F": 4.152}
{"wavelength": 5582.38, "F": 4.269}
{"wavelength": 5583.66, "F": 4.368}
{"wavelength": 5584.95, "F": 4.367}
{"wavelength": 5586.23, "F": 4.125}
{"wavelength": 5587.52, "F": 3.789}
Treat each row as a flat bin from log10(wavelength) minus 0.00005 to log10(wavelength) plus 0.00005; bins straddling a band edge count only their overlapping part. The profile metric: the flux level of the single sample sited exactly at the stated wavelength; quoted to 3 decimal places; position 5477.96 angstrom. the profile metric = 3.831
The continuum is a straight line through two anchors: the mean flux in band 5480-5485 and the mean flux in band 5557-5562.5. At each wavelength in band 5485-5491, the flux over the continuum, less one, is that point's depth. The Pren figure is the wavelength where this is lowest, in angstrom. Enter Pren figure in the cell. 5489.33 angstrom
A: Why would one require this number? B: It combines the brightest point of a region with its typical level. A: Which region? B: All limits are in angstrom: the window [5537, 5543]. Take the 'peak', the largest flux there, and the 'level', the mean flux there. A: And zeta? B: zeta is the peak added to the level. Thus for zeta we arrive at 7.82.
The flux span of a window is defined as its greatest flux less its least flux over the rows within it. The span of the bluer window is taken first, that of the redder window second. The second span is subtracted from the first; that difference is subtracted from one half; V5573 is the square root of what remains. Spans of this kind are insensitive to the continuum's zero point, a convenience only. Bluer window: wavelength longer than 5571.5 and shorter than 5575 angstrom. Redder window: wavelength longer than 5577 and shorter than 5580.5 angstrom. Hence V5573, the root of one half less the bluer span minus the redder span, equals 0.65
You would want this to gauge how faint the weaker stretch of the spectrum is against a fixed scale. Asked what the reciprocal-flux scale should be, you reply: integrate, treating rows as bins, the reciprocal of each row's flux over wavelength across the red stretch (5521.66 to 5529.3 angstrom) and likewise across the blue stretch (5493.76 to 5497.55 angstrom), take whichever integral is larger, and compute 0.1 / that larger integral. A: 0.0529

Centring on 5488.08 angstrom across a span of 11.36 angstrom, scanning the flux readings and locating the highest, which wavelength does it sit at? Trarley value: 5485.54 angstrom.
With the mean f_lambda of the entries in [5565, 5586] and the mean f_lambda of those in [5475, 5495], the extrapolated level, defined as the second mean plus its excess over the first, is 3.78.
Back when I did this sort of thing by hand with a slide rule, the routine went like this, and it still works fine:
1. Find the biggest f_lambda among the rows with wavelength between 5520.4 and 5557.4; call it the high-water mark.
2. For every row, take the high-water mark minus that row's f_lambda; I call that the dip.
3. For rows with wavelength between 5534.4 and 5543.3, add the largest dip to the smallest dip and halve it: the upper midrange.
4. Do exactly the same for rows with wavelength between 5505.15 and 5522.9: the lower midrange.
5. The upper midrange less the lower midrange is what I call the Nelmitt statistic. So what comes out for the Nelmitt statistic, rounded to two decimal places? 0.16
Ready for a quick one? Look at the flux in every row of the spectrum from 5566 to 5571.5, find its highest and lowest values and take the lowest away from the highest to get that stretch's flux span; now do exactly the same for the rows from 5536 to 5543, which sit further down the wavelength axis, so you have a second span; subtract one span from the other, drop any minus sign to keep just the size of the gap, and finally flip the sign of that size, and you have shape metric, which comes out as -0.10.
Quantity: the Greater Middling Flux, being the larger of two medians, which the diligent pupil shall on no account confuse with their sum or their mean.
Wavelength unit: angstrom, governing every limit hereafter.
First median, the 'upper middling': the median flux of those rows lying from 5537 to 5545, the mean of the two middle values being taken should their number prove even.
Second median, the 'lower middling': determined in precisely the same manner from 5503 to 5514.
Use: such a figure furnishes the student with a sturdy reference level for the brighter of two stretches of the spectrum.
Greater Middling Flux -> 3.96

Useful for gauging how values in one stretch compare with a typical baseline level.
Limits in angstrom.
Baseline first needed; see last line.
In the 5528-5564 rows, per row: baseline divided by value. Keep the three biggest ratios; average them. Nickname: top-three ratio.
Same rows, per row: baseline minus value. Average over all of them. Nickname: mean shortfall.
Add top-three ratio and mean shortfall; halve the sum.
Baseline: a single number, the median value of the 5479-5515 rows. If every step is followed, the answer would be 0.52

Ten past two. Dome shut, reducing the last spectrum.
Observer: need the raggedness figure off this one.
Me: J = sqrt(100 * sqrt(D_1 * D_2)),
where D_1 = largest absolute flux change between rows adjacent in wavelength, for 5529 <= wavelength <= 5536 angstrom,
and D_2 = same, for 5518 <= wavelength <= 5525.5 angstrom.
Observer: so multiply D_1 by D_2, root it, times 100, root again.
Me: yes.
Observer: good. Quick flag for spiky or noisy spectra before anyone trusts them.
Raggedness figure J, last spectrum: 4.3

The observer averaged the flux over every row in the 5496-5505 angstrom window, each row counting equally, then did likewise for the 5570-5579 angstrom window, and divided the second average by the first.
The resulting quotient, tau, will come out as 1.017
